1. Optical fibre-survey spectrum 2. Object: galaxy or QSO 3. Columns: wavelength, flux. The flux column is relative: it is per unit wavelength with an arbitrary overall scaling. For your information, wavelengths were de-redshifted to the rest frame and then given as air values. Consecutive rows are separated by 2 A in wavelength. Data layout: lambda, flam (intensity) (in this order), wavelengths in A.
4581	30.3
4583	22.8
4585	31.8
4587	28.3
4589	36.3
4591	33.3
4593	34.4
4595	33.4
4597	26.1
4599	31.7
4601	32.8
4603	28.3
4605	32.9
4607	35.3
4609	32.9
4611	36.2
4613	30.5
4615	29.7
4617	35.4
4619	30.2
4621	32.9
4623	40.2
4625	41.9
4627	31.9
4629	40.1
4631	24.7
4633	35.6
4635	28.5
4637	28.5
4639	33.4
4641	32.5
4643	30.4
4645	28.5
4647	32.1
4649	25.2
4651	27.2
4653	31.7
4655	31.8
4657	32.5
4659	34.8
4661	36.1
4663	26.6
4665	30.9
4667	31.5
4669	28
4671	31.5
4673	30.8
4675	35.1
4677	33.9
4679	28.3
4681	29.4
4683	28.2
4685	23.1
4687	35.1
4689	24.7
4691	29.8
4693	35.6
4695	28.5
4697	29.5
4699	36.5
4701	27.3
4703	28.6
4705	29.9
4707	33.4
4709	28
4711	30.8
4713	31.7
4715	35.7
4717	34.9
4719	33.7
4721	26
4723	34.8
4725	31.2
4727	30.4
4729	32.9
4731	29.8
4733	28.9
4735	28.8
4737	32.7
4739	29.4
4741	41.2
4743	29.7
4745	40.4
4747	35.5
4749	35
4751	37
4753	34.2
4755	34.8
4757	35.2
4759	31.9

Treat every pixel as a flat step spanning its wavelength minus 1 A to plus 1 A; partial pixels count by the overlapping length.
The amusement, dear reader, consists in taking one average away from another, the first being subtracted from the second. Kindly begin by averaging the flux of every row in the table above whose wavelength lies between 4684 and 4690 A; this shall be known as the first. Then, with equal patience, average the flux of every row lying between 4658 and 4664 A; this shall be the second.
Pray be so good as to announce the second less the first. 4.9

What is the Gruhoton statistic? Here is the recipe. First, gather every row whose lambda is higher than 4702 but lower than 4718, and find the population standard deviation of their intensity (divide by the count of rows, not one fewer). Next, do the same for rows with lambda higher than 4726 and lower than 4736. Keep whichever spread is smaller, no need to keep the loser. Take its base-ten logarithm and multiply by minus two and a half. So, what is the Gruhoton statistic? -0.43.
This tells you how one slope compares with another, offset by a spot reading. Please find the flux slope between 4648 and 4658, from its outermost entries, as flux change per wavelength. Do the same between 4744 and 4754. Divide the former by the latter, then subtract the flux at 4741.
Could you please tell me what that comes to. -42.4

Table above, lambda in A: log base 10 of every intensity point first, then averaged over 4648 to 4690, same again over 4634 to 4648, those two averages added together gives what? 2.96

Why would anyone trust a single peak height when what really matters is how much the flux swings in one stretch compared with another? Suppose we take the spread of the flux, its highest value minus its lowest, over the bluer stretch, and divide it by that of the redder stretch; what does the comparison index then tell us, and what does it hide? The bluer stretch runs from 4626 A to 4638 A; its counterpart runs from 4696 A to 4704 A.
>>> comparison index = 1.7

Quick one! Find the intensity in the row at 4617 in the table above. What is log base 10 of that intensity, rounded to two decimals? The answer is 1.55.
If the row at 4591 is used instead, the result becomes 1.52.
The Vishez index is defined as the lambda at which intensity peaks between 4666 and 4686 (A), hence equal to 4675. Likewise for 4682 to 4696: 4693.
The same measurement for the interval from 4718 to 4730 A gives 4723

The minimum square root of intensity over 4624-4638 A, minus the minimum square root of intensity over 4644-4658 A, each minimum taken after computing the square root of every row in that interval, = -0.1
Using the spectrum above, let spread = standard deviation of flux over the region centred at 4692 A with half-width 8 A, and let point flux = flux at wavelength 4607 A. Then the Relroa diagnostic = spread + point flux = 40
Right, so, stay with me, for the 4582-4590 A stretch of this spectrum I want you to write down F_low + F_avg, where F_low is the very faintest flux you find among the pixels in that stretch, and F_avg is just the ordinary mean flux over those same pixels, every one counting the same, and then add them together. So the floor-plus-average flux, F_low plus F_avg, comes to 53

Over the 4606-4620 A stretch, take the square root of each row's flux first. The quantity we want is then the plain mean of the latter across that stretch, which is 5.73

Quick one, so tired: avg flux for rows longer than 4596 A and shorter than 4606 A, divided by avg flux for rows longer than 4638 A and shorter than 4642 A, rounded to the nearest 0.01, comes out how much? 0.92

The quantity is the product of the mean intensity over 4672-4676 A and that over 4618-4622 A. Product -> 1040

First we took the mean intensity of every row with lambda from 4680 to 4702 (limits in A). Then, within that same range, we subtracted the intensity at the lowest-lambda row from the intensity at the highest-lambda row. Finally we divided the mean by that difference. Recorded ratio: -14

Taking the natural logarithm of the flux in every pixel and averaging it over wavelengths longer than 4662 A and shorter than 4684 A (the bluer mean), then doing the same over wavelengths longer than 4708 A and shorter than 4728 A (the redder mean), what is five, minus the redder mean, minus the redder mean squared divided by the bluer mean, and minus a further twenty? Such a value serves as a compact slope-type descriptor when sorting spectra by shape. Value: -21.95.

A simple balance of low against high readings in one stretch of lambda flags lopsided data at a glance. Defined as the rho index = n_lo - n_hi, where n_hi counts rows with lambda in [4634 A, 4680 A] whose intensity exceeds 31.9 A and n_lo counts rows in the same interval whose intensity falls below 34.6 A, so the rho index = 12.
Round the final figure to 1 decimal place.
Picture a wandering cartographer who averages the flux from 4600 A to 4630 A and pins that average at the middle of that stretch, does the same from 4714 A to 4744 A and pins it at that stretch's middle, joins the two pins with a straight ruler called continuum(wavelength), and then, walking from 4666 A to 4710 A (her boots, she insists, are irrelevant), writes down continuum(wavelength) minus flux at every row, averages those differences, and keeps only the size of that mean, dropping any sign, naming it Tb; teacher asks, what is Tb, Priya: 2.4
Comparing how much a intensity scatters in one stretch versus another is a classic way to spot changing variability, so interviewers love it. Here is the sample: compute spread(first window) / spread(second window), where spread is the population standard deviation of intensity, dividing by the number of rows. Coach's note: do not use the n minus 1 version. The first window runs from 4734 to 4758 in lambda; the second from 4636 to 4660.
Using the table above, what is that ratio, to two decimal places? 1.41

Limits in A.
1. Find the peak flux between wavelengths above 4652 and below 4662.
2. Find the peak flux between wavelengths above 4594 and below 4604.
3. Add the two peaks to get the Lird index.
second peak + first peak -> 69.5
